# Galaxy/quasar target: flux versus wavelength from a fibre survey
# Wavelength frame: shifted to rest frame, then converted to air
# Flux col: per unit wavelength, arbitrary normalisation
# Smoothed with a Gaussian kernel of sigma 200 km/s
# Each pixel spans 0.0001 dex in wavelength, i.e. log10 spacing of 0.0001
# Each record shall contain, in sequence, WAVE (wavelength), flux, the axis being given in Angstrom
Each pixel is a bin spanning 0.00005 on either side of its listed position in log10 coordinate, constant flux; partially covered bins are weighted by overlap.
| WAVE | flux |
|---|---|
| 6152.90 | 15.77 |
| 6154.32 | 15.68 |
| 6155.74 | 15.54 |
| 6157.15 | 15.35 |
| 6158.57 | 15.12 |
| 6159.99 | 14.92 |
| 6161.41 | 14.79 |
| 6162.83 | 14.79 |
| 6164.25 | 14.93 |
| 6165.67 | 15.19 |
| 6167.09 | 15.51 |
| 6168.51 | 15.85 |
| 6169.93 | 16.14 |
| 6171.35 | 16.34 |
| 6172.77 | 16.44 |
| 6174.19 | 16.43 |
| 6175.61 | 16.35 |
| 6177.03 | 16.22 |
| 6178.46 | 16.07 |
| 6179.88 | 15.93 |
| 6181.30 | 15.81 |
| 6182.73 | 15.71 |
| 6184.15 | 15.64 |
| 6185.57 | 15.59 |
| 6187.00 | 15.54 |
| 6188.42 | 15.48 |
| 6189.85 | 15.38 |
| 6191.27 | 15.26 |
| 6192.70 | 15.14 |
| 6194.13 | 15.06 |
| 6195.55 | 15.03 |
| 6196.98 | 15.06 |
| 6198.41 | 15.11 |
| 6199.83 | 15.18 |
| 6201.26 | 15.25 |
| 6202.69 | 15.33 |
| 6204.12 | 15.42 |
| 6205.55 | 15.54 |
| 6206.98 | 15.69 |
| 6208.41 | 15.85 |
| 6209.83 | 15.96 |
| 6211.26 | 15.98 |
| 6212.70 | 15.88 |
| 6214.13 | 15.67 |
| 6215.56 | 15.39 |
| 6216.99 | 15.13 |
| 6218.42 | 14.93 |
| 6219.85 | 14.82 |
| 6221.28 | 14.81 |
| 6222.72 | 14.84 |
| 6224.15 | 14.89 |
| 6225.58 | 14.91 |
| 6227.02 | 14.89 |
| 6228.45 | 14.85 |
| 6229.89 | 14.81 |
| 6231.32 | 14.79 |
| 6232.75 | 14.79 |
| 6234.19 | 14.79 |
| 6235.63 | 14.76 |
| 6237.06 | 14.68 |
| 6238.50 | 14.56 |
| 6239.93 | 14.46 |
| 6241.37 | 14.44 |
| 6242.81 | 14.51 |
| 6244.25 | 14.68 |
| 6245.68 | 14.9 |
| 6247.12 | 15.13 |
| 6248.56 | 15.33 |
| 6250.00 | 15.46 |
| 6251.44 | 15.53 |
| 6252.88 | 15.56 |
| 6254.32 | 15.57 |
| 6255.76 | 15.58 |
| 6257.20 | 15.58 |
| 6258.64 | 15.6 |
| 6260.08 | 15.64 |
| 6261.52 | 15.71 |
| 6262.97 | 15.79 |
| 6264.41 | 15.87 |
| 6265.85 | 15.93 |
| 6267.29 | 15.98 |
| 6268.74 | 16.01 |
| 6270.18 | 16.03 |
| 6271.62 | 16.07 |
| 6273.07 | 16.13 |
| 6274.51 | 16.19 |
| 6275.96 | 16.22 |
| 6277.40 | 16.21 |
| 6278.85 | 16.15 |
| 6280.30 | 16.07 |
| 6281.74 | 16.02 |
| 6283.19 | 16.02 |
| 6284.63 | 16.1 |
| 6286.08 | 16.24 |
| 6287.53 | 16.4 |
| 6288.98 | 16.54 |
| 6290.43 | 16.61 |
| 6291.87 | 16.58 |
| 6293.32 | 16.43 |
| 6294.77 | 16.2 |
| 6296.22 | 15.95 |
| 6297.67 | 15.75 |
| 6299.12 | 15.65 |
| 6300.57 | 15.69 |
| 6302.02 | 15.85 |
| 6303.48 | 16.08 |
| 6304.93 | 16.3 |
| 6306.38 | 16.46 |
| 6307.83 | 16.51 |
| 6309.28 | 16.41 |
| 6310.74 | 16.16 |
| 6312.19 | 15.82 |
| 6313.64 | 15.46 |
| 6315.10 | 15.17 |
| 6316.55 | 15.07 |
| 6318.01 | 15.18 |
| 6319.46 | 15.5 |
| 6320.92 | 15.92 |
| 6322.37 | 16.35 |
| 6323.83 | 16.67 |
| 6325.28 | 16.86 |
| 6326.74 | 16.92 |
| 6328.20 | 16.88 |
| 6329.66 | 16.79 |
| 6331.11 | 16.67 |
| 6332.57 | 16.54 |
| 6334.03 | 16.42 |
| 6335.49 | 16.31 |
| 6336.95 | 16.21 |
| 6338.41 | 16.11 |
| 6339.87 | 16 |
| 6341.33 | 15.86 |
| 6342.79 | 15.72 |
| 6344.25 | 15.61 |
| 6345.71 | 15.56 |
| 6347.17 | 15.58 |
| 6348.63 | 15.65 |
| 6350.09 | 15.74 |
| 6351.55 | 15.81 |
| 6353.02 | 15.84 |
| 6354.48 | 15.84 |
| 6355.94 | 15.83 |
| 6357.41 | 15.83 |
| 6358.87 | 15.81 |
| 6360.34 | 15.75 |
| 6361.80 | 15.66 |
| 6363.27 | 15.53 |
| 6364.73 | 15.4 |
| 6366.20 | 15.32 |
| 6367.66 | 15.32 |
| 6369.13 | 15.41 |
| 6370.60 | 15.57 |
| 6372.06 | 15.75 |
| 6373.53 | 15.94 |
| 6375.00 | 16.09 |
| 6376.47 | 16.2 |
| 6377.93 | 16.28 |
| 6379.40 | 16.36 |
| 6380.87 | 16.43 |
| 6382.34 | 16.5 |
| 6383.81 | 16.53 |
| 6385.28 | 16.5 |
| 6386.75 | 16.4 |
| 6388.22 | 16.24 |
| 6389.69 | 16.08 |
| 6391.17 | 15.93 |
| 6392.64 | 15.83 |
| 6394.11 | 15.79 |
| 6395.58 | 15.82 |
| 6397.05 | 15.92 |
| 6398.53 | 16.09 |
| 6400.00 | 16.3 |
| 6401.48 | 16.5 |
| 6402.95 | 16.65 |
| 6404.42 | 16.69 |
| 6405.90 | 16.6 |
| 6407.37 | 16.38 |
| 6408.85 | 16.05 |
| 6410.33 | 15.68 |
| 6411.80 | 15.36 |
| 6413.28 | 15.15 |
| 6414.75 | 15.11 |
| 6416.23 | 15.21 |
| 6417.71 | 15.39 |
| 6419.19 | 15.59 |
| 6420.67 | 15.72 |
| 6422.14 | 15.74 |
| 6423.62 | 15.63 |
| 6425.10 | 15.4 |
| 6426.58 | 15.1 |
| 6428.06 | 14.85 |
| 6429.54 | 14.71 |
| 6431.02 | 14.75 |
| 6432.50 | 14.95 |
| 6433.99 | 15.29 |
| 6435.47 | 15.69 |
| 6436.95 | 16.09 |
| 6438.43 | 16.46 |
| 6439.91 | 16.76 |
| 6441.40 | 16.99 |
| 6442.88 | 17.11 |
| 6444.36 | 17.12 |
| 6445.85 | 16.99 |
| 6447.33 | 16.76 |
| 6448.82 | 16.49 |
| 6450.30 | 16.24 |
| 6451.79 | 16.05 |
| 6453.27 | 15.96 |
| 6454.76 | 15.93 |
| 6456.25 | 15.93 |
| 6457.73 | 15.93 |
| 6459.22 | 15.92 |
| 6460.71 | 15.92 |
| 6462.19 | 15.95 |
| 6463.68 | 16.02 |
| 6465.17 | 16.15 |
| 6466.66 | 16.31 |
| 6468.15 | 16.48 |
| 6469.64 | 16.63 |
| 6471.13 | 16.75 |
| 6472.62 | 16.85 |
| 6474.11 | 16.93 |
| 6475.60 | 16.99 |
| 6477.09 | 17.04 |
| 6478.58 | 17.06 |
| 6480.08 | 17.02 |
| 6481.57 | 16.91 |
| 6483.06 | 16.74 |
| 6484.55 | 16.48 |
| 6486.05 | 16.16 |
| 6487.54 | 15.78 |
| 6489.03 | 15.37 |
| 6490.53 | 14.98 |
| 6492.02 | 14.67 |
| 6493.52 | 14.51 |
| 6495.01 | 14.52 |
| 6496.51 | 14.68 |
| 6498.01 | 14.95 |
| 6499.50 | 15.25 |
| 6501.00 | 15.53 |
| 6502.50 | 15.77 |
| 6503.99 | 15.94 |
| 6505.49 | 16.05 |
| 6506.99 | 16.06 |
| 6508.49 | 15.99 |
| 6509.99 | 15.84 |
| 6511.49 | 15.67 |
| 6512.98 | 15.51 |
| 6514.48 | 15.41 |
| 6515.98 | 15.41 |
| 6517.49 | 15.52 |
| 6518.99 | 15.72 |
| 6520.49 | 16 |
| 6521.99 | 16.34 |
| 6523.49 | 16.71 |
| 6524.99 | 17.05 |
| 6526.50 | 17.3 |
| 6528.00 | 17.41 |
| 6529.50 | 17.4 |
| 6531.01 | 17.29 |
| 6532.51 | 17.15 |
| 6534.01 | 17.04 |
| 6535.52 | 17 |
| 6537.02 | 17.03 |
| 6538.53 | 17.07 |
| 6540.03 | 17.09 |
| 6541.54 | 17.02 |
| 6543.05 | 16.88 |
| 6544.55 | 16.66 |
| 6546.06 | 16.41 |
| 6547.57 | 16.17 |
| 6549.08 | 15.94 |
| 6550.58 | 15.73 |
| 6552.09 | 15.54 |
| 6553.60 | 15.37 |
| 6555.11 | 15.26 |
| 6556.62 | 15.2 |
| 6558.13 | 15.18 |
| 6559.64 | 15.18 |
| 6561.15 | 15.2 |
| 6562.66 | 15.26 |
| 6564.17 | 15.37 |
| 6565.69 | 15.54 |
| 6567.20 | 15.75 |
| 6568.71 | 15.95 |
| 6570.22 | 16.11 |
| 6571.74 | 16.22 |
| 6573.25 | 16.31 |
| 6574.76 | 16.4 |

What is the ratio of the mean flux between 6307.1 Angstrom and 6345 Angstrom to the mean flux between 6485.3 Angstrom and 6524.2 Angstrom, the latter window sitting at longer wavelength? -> 1.04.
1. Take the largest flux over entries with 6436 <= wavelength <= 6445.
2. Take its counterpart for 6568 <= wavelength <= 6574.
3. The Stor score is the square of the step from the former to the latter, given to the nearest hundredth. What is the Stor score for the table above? 0.66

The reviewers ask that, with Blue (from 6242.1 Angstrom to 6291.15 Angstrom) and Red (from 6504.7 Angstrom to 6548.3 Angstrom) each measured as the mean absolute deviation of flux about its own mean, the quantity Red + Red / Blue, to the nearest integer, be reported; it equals 2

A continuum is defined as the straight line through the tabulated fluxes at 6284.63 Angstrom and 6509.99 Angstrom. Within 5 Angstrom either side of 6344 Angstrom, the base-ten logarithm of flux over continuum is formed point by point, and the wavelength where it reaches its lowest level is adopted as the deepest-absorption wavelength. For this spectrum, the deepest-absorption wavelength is 6345.71 Angstrom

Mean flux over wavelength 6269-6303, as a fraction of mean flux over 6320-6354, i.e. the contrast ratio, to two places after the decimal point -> 1.00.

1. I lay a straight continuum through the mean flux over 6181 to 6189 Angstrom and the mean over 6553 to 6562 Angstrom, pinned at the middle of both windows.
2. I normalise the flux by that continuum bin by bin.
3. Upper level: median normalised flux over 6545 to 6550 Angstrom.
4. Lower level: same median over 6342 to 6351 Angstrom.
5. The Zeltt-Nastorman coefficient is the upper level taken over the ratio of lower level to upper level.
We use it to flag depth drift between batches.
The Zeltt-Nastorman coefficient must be 1.11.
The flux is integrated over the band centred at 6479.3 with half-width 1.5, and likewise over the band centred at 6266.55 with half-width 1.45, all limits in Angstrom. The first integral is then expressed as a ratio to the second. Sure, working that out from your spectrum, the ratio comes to 1.10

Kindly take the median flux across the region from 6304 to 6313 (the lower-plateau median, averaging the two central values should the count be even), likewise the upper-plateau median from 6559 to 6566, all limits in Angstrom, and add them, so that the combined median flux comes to 31.6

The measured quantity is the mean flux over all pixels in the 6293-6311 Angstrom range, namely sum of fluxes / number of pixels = 16.1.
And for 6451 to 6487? 16.4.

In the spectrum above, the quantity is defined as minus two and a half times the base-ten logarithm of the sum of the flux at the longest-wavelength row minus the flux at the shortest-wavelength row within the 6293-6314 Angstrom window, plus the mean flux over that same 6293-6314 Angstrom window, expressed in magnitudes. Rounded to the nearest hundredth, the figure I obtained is -2.95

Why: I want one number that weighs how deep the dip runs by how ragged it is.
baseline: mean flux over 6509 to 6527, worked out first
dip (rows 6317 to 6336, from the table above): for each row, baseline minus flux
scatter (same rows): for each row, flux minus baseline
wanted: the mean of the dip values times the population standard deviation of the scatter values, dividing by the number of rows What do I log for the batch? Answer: -0.18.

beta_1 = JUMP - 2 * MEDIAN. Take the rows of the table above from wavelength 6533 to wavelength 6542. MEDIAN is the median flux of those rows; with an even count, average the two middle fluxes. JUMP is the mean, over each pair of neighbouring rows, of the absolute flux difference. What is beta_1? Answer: -34.0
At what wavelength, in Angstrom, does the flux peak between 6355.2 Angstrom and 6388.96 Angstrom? 6383.81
